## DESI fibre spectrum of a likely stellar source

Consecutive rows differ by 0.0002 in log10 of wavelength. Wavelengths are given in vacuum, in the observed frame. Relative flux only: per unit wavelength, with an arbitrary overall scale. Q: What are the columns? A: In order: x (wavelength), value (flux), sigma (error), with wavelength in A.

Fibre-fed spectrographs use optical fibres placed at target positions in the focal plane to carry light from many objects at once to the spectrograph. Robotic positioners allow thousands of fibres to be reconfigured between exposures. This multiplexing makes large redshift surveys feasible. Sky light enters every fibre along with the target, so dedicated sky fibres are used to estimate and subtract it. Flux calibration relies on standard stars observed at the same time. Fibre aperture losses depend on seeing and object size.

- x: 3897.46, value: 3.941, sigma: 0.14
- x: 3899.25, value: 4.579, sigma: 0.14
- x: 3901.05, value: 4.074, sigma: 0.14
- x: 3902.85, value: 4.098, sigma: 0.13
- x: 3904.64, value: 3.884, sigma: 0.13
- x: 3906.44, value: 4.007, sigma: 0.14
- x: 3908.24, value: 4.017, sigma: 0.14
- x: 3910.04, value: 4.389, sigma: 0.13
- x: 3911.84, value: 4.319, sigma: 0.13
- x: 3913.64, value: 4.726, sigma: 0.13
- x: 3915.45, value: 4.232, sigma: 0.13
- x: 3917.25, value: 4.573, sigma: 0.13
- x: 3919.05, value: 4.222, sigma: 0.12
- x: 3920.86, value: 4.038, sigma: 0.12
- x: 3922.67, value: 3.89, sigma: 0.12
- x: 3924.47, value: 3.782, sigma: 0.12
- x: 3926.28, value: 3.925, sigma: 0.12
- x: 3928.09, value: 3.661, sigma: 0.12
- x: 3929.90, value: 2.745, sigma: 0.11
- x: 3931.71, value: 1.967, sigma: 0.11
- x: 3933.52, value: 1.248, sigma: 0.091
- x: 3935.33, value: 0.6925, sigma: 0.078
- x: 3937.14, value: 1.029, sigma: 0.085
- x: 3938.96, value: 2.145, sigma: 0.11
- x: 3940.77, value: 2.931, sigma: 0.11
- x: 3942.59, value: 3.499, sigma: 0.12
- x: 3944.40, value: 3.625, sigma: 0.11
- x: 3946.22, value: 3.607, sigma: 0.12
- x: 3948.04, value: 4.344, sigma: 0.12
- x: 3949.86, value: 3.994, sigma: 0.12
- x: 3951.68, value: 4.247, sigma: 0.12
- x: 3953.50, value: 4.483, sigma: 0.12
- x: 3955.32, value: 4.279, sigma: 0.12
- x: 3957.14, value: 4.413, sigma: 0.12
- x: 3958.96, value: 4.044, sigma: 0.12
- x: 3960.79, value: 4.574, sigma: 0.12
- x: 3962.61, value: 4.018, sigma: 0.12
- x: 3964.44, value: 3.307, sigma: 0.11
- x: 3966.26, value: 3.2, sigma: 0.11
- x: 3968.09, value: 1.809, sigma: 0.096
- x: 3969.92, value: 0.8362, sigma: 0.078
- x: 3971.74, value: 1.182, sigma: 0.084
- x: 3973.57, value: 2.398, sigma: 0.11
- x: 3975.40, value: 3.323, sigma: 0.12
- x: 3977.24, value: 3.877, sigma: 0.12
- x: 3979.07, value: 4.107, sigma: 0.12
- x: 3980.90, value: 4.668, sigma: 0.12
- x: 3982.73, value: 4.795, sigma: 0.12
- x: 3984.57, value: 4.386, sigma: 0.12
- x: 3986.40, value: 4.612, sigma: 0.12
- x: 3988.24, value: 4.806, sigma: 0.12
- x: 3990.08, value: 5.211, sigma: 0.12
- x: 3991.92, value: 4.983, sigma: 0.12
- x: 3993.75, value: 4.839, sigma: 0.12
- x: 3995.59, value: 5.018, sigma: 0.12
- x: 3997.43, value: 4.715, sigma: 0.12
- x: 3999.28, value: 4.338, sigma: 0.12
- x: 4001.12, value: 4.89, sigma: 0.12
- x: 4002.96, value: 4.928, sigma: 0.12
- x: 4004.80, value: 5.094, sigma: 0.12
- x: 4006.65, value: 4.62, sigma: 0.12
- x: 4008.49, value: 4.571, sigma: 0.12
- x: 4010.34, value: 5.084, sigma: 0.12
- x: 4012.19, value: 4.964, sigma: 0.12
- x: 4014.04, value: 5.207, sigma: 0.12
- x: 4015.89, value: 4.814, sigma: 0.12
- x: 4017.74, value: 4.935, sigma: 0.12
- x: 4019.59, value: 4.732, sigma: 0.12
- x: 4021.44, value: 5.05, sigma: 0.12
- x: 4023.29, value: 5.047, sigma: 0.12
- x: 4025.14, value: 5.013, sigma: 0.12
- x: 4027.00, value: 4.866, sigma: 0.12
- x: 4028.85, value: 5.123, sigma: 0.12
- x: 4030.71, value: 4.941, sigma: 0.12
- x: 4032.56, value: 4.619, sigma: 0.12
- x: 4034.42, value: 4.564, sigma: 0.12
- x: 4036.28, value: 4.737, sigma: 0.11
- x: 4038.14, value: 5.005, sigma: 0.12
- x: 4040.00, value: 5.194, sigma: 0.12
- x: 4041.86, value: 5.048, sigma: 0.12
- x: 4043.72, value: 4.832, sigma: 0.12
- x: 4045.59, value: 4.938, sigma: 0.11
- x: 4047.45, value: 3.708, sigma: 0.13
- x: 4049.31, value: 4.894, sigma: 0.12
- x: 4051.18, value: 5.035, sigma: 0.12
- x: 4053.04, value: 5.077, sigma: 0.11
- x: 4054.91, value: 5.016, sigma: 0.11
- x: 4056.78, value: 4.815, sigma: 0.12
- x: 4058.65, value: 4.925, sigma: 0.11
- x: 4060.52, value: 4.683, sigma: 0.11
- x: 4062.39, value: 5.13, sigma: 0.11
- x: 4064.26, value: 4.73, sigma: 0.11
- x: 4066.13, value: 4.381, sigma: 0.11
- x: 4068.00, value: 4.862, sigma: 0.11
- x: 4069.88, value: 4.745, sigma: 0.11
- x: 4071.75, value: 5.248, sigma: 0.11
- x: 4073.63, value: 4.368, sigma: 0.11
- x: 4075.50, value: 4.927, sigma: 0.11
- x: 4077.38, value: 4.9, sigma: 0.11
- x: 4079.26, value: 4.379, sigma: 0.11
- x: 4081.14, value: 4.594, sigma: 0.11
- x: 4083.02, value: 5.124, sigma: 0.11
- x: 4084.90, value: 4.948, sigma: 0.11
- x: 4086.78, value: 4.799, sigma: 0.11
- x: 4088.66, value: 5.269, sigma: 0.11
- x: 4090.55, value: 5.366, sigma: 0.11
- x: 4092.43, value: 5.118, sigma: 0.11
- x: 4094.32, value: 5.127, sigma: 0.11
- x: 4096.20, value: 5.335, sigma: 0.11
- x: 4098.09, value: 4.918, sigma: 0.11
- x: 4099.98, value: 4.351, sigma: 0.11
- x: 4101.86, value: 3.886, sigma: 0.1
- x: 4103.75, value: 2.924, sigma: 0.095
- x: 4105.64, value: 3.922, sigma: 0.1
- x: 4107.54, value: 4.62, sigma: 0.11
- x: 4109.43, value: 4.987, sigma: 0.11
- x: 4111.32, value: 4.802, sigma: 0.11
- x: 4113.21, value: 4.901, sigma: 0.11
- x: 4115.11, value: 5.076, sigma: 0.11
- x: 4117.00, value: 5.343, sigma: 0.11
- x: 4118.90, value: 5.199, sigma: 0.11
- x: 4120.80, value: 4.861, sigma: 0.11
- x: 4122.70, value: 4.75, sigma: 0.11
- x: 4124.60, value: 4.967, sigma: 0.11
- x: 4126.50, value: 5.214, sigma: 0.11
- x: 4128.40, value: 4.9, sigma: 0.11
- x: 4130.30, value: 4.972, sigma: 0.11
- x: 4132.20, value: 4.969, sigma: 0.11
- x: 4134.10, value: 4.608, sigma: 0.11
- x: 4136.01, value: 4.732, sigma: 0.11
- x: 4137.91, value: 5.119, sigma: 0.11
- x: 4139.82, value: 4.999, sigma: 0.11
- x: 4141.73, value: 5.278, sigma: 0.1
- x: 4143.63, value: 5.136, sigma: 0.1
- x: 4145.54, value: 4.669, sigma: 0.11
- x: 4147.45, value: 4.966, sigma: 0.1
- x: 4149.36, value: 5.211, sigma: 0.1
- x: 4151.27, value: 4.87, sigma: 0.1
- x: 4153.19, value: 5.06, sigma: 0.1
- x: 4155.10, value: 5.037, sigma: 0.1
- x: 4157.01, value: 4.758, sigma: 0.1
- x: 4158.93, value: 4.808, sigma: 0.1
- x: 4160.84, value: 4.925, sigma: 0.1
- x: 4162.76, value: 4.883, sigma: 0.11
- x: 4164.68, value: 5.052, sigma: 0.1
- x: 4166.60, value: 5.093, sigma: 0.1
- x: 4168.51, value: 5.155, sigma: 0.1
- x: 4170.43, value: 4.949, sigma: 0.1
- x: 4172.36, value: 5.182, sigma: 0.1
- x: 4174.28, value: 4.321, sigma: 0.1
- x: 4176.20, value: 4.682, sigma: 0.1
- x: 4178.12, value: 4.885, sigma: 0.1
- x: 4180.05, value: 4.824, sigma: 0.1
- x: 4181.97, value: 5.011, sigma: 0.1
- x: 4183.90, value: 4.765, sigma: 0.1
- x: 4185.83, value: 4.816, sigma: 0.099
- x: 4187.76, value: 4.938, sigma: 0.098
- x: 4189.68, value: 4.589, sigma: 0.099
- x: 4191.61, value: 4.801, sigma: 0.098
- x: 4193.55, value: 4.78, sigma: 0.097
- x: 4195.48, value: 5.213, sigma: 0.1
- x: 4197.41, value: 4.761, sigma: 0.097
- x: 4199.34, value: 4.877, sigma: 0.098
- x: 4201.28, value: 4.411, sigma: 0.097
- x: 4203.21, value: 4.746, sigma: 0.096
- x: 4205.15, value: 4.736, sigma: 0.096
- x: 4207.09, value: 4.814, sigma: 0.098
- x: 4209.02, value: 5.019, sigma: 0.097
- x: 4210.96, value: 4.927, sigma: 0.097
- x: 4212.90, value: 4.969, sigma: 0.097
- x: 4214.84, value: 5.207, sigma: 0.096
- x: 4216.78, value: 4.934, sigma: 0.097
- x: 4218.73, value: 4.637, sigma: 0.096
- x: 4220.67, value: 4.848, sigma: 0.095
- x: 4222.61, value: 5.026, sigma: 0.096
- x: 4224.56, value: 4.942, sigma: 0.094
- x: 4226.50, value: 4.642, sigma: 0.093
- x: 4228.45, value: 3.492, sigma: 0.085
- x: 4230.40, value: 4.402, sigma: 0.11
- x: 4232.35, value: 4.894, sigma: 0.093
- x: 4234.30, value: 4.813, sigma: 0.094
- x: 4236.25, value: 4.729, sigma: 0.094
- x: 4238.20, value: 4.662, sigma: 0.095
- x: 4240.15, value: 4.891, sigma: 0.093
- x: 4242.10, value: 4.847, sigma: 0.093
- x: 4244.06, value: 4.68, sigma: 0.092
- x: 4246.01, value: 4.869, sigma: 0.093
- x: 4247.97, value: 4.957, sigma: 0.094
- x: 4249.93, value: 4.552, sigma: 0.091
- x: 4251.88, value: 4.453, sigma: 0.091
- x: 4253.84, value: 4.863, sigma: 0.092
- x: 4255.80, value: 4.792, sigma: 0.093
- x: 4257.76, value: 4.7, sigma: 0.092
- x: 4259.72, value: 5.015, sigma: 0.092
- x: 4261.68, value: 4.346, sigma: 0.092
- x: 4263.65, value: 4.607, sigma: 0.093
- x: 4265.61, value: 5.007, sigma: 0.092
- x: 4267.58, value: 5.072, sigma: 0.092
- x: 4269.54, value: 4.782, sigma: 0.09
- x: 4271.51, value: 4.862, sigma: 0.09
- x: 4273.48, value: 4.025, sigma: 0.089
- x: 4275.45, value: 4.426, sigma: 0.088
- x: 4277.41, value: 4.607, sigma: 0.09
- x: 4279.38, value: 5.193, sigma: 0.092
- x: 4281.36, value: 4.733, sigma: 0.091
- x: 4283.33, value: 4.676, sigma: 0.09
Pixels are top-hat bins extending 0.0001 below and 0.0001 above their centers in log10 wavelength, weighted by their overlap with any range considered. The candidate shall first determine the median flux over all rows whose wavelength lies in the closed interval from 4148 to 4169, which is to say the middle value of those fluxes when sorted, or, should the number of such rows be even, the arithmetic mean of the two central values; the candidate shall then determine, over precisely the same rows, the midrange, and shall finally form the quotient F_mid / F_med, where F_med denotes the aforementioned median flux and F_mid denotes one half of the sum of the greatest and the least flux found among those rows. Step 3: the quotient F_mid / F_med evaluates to 0.99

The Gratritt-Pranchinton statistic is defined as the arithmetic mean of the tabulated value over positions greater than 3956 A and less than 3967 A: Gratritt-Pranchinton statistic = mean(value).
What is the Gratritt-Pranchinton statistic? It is 3.9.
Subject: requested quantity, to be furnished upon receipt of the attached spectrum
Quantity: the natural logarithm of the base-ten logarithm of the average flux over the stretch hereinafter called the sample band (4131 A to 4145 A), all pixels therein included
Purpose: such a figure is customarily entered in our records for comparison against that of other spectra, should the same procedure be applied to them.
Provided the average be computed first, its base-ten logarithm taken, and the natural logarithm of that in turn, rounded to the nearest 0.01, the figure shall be -0.36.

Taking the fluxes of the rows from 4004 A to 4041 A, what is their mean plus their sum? 103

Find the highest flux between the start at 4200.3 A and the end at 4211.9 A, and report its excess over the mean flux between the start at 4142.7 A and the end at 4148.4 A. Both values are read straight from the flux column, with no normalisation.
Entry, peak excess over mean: 0.10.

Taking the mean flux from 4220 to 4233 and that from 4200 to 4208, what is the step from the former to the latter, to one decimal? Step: 0.1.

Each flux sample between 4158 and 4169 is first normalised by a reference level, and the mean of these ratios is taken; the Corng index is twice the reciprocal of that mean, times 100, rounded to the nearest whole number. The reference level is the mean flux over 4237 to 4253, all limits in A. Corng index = 190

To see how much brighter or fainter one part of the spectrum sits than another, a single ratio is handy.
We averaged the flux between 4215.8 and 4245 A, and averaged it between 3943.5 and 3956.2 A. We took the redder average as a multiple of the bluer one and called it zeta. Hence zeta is 1.15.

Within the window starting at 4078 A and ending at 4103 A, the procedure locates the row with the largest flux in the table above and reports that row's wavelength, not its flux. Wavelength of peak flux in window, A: 4090.55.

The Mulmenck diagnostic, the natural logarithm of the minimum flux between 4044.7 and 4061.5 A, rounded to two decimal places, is 1.31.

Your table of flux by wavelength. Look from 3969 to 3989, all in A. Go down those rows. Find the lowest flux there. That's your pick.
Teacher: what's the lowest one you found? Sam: 0.8362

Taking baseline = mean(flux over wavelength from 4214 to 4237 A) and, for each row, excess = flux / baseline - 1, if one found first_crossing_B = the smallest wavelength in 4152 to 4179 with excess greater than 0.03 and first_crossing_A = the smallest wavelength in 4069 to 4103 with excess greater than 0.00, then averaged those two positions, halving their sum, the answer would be 4111.5 A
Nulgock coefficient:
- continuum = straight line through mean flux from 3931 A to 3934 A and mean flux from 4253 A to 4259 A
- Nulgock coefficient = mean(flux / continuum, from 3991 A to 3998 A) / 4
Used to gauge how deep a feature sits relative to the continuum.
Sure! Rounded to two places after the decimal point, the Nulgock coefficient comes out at 0.55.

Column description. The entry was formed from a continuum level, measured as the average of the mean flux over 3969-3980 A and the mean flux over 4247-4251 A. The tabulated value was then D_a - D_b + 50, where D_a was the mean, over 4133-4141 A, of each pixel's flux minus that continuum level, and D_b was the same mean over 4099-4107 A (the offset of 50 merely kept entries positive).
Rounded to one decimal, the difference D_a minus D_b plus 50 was 51.1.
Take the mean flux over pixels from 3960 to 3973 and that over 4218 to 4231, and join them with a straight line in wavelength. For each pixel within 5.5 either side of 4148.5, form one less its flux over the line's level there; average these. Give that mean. -0.24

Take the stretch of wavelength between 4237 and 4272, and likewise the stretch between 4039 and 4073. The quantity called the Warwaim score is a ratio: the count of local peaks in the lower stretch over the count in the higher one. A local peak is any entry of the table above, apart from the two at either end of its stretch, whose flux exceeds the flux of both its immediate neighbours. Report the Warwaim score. 1.0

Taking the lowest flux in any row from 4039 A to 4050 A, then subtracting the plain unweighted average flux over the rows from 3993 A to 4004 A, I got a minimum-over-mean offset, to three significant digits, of -1.08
